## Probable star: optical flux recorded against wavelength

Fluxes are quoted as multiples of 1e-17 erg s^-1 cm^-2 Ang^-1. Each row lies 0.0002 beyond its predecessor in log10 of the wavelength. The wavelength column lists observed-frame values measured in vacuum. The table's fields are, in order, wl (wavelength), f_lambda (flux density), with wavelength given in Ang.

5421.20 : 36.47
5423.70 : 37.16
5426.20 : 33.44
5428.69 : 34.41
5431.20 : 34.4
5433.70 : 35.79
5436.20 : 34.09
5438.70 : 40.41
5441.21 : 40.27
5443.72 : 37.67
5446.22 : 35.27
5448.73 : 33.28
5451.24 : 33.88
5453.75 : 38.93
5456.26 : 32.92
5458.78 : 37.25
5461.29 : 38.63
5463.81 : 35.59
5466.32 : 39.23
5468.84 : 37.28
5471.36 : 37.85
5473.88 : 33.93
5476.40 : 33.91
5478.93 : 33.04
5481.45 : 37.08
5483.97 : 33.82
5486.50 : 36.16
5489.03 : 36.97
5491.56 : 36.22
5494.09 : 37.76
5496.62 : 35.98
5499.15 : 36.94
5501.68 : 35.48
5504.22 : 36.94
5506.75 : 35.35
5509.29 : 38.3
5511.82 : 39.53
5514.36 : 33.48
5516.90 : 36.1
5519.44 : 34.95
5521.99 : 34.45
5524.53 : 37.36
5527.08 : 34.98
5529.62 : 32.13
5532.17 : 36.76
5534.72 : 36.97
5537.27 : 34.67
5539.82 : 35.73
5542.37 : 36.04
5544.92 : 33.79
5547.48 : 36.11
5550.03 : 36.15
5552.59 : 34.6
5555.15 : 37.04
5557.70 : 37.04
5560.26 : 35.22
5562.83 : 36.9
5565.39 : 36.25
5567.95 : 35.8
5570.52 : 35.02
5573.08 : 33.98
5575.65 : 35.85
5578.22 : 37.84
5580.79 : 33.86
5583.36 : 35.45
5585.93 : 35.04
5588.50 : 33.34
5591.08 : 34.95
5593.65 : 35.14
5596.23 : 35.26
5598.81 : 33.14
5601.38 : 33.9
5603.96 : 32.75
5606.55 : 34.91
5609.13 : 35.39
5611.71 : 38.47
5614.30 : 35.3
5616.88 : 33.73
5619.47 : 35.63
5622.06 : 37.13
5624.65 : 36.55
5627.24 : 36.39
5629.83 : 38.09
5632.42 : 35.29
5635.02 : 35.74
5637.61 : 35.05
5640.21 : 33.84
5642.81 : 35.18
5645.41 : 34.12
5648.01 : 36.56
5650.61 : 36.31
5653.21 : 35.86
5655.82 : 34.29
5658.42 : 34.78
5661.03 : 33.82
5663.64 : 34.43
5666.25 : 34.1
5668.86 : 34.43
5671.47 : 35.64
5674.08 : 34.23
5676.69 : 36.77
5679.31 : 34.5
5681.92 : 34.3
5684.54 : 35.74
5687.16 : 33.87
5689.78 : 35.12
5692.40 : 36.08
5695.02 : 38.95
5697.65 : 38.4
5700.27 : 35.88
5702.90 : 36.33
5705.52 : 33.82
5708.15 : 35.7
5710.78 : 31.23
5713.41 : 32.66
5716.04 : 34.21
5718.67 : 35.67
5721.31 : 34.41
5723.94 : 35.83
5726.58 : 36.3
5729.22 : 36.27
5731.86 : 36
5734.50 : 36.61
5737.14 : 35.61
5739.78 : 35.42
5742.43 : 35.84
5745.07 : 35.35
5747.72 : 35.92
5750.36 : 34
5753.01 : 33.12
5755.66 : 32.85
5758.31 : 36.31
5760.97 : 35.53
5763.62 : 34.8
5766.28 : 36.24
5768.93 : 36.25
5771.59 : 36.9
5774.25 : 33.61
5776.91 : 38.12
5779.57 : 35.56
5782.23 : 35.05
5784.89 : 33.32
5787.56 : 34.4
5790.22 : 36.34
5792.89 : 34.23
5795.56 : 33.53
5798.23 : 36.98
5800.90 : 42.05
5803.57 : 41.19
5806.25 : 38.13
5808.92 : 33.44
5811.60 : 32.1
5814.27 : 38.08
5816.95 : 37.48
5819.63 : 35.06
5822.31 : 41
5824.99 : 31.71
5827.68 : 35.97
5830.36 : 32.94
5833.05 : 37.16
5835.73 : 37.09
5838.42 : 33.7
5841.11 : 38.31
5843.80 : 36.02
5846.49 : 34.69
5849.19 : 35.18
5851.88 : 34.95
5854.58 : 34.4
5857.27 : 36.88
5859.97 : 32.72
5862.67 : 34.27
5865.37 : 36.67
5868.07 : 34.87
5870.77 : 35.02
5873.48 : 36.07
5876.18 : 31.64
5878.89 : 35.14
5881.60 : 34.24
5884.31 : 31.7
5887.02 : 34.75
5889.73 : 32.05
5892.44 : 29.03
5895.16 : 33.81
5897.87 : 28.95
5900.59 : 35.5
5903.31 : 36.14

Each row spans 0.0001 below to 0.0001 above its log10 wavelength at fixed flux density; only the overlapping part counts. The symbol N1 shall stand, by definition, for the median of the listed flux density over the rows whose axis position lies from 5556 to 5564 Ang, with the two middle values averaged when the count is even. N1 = 36.9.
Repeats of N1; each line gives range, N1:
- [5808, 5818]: 35.5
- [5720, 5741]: 35.9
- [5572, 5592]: 35.0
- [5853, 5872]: 34.9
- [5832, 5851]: 36.0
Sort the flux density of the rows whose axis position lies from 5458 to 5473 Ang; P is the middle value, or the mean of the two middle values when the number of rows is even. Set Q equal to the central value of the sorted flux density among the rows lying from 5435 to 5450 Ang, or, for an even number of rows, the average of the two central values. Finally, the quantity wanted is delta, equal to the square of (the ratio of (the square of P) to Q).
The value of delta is 1497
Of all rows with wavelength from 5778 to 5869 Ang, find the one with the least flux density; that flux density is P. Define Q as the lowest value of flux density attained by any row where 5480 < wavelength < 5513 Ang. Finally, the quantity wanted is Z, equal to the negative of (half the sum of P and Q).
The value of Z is -32.8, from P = 31.71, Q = 33.82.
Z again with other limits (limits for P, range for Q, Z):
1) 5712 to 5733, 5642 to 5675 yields -33.2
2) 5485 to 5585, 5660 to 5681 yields -33.0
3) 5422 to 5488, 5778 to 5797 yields -33.1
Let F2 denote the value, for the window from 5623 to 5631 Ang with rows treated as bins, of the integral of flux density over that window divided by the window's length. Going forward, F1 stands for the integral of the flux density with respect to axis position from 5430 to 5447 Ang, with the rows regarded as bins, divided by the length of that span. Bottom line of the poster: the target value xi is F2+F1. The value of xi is 73.9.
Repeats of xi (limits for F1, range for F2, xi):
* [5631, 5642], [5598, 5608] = 68.8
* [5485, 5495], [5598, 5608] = 70.4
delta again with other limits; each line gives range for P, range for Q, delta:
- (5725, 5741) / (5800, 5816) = 1174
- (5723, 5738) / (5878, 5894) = 1552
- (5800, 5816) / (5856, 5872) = 1726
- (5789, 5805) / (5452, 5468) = 1255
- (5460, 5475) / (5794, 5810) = 1412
